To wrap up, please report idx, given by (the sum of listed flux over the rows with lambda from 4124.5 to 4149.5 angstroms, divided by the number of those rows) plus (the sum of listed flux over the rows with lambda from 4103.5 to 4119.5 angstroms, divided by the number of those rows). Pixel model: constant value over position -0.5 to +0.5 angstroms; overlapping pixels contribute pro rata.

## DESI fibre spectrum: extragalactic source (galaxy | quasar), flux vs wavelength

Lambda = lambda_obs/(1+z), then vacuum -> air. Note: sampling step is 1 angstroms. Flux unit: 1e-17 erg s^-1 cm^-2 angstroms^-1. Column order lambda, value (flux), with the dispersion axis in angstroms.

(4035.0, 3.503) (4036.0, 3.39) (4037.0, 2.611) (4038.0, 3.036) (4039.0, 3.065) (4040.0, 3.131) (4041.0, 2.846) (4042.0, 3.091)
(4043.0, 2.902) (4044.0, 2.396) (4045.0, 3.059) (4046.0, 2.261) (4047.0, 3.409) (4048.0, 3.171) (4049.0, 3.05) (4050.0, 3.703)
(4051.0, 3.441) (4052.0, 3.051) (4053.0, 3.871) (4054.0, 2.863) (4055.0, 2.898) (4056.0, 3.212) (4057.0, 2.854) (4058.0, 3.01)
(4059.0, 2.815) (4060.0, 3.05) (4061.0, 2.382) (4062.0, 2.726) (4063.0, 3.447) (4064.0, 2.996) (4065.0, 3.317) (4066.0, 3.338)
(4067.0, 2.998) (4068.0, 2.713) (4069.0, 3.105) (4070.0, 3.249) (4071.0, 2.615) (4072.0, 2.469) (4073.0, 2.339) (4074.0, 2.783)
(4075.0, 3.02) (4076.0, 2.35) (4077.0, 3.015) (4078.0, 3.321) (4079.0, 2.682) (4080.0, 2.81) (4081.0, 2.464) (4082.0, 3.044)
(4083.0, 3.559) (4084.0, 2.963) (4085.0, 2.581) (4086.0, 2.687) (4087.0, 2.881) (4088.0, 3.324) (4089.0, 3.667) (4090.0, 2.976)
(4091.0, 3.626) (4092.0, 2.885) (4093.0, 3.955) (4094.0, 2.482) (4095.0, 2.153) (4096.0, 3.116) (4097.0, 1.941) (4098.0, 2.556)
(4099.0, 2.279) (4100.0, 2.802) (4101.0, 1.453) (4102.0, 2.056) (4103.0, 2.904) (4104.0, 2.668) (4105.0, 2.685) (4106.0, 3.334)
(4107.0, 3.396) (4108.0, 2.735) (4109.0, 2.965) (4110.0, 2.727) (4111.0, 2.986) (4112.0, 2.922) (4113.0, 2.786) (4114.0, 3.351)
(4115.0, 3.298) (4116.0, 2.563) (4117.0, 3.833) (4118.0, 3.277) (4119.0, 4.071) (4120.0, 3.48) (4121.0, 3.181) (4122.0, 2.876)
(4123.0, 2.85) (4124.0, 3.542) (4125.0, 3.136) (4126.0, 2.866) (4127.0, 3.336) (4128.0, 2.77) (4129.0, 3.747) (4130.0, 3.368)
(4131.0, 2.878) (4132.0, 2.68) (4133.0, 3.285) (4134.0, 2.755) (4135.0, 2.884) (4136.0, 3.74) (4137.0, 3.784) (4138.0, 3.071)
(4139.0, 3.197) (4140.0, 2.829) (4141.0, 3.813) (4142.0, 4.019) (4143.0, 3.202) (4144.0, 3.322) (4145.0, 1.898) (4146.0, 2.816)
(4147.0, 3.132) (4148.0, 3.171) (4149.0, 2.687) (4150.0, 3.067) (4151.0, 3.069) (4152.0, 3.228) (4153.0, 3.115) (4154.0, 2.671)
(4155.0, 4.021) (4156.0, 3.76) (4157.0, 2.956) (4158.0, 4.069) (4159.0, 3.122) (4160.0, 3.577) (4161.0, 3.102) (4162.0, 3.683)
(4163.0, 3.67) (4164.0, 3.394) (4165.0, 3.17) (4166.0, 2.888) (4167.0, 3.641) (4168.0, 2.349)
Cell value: 6.24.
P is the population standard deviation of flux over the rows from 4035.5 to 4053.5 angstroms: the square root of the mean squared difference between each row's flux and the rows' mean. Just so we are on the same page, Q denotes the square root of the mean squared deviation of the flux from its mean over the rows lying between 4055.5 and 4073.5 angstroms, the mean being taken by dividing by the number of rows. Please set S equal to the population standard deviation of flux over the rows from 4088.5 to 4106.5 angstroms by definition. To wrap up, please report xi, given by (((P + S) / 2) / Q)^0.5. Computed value 1.26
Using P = 0.40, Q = 0.324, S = 0.63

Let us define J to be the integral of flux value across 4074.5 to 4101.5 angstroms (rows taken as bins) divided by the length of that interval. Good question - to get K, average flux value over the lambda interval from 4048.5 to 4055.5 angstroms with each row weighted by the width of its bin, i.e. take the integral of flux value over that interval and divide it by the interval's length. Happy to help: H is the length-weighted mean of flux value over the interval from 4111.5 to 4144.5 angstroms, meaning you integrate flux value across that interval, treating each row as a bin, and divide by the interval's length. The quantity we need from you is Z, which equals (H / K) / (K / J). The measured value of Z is 0.86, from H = 3.23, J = 2.84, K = 3.27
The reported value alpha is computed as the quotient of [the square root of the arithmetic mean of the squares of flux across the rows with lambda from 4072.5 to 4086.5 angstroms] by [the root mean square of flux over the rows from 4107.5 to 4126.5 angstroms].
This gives 0.90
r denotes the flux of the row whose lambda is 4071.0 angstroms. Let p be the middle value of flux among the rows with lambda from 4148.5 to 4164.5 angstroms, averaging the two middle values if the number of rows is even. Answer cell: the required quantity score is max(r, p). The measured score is 3.2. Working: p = 3.2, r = 2.615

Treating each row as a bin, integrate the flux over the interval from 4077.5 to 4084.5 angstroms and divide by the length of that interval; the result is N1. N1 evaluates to 3.0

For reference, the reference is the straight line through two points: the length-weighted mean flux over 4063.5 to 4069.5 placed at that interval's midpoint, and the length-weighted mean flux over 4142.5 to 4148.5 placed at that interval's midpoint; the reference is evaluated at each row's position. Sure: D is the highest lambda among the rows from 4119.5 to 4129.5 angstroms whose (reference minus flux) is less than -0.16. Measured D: 4129.0 angstroms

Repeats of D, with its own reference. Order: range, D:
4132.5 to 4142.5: 4142.0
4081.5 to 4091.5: 4091.0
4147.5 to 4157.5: 4156.0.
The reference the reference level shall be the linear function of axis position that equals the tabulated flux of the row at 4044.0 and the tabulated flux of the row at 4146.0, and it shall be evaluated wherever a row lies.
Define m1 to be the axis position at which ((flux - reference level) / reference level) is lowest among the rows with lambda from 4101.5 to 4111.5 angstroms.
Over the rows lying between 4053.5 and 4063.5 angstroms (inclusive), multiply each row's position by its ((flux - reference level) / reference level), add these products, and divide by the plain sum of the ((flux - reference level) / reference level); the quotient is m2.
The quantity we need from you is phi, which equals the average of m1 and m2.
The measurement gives 4080.2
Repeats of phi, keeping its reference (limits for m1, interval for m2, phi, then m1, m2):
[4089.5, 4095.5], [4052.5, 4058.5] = 4075.0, 4095.0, 4055.0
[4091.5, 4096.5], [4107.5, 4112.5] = 4102.7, 4095.0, 4110.4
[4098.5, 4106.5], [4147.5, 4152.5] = 4125.7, 4101.0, 4150.4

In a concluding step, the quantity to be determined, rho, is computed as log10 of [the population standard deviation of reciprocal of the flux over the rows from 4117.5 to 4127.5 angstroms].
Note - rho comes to -1.49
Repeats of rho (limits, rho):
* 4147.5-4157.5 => -1.42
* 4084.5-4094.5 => -1.31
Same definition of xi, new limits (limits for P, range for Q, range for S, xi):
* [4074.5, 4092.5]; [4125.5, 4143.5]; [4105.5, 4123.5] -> 0.95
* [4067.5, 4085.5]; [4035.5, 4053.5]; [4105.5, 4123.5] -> 0.96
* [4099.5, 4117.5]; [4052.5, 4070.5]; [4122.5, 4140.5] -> 1.16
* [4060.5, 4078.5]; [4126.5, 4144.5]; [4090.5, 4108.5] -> 1.09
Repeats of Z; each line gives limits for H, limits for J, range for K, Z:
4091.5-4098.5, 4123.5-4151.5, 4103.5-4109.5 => 0.98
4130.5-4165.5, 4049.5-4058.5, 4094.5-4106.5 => 1.66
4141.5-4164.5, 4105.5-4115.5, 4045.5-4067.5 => 1.04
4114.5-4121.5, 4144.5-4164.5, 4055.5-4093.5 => 1.22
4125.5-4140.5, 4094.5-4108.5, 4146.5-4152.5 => 0.87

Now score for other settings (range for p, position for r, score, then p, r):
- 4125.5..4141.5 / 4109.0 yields 3.1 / 3.1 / 2.965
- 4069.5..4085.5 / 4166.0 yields 2.9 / 2.8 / 2.888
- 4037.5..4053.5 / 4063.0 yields 3.4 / 3.1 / 3.447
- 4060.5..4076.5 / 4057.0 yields 2.9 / 2.9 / 2.854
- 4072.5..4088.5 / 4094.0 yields 2.8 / 2.8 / 2.482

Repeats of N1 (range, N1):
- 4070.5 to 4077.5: 2.7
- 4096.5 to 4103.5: 2.3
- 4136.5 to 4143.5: 3.4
